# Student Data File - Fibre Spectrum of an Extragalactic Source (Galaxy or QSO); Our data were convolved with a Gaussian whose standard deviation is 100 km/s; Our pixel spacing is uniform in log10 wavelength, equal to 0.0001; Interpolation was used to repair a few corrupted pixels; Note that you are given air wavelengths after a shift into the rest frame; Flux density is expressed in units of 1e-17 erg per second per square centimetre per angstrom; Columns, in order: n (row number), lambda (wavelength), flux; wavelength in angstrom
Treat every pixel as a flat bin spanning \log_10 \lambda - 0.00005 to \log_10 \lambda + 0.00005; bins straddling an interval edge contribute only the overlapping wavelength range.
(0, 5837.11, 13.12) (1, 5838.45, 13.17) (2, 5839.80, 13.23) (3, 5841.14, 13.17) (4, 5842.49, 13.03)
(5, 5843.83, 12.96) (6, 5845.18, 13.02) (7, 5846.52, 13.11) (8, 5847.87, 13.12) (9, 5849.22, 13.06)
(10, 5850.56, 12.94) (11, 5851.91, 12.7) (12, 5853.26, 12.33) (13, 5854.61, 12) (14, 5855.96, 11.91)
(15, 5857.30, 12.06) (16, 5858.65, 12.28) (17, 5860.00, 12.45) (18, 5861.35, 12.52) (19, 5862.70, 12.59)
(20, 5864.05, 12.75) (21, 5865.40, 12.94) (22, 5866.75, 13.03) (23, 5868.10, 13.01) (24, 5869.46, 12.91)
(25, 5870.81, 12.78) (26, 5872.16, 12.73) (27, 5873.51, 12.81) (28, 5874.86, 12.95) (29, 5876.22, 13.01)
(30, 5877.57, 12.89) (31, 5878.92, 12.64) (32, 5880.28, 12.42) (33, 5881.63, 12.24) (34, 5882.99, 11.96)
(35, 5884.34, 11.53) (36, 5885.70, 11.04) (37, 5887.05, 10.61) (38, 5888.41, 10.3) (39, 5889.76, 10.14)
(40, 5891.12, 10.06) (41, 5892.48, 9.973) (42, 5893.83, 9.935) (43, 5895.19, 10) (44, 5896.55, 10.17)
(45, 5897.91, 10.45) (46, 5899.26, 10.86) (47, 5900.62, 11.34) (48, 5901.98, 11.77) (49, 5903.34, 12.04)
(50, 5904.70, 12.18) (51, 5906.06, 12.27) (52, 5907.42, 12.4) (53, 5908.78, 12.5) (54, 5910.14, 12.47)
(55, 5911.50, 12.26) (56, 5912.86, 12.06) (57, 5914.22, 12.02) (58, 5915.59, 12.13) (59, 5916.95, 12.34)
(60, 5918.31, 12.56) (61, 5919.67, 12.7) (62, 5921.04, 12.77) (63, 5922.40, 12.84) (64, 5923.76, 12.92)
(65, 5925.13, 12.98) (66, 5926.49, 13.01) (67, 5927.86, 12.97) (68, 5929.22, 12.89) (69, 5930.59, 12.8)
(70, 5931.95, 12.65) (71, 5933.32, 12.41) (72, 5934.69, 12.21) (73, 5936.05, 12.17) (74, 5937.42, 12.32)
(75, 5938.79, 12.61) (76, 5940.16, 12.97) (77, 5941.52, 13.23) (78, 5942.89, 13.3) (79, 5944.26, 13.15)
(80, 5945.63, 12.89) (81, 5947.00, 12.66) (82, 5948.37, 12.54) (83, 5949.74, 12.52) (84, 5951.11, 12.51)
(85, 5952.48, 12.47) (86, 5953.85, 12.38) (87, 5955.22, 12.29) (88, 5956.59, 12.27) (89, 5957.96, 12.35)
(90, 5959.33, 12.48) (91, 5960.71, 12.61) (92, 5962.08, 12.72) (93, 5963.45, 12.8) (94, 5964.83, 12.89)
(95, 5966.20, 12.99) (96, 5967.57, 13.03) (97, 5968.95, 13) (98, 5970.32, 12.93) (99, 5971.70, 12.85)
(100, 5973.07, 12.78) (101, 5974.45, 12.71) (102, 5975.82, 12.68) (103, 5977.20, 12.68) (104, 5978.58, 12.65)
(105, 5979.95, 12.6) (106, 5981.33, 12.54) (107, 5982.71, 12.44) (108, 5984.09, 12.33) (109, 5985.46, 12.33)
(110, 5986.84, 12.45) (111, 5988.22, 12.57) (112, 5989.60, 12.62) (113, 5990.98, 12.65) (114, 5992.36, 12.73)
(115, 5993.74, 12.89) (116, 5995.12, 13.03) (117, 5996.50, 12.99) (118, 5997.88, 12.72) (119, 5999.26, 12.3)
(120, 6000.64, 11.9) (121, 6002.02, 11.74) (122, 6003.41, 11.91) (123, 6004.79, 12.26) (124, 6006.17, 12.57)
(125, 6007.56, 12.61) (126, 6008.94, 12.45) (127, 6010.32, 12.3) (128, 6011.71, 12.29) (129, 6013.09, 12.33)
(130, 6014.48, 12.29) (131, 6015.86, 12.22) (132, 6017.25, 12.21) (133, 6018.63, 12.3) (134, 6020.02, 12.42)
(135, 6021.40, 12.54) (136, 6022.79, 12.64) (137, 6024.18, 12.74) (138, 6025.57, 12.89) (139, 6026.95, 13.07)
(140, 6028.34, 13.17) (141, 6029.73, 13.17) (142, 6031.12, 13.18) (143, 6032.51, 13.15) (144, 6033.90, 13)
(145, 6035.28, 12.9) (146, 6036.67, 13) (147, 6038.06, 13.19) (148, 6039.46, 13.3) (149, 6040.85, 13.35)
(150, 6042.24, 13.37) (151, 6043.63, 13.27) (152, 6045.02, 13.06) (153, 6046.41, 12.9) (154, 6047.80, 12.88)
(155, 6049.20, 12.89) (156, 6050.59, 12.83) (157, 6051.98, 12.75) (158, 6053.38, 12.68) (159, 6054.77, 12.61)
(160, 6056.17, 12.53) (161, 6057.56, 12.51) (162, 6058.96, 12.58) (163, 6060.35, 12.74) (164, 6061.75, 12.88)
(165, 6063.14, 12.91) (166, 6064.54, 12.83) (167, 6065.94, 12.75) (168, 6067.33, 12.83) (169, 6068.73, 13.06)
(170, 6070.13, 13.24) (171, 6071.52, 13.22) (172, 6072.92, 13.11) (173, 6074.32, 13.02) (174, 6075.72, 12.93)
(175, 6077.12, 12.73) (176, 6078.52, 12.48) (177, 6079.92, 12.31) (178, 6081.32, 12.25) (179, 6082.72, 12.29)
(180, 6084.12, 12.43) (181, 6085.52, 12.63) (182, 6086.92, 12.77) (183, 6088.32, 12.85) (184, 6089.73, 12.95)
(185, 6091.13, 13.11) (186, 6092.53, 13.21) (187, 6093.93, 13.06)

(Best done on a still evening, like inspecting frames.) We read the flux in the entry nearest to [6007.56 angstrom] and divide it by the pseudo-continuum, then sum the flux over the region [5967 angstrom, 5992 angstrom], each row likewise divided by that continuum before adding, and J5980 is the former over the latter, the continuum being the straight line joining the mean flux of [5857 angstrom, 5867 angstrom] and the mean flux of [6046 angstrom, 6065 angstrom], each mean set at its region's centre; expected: 0.055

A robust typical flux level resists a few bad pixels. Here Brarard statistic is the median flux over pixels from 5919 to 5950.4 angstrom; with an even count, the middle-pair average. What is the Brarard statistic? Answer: 12.8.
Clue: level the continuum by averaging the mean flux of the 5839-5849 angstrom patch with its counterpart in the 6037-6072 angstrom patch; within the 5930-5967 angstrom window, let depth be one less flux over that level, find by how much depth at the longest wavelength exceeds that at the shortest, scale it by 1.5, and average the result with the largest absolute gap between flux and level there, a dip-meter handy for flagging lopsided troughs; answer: 0.41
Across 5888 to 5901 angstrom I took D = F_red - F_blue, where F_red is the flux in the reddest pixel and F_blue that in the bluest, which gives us 1.0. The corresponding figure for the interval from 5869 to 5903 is -1.1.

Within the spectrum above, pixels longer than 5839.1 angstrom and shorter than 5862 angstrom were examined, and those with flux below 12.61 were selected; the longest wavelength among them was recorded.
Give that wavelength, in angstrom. 5861.35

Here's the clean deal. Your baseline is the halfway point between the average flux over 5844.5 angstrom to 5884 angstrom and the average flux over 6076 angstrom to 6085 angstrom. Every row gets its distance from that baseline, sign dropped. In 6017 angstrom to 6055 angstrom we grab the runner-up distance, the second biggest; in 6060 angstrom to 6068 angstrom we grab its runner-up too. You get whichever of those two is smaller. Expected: 0.3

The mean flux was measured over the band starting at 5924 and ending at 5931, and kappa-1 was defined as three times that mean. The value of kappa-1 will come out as 38.8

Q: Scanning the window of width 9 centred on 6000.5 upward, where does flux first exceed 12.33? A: 5996.50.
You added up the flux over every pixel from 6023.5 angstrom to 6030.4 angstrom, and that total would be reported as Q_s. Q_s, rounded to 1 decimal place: 65.0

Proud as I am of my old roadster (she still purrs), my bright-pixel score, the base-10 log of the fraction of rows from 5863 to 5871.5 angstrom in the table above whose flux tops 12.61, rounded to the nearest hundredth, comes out 0.00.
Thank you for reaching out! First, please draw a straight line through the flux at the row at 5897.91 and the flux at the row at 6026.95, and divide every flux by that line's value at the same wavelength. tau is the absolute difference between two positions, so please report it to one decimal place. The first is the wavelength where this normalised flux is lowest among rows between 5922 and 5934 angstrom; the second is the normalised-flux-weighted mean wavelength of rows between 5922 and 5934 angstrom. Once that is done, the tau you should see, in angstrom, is 5.5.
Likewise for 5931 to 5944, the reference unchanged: 1.4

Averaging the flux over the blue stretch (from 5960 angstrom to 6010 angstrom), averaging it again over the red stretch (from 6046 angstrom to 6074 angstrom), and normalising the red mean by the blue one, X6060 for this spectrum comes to 1.02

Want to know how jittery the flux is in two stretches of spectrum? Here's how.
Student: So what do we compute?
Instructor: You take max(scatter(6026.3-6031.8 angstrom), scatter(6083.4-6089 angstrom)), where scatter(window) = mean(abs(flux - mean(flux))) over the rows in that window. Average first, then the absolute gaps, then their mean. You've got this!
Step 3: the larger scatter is 0.14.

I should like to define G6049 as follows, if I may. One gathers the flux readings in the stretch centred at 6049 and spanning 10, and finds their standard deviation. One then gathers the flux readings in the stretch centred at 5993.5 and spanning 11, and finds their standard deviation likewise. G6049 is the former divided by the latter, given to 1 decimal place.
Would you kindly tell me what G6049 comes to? 0.7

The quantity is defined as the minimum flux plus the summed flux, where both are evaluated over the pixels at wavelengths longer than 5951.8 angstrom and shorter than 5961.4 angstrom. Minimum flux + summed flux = 99.1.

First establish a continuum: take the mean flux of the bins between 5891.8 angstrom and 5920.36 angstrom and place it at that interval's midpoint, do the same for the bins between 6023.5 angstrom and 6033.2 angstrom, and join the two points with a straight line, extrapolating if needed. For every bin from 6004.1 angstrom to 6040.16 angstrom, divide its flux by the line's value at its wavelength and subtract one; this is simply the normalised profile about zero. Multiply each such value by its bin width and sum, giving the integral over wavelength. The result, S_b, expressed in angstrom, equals -0.8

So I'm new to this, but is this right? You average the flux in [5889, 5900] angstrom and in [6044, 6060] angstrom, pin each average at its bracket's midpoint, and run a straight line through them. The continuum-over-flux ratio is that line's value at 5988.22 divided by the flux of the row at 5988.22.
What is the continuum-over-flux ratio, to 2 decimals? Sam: 0.93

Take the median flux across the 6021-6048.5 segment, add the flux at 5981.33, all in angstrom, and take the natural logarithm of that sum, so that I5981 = 3.24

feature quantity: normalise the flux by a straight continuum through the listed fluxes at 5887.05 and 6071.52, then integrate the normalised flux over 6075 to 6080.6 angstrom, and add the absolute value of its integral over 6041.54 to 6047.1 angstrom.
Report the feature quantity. 11.0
